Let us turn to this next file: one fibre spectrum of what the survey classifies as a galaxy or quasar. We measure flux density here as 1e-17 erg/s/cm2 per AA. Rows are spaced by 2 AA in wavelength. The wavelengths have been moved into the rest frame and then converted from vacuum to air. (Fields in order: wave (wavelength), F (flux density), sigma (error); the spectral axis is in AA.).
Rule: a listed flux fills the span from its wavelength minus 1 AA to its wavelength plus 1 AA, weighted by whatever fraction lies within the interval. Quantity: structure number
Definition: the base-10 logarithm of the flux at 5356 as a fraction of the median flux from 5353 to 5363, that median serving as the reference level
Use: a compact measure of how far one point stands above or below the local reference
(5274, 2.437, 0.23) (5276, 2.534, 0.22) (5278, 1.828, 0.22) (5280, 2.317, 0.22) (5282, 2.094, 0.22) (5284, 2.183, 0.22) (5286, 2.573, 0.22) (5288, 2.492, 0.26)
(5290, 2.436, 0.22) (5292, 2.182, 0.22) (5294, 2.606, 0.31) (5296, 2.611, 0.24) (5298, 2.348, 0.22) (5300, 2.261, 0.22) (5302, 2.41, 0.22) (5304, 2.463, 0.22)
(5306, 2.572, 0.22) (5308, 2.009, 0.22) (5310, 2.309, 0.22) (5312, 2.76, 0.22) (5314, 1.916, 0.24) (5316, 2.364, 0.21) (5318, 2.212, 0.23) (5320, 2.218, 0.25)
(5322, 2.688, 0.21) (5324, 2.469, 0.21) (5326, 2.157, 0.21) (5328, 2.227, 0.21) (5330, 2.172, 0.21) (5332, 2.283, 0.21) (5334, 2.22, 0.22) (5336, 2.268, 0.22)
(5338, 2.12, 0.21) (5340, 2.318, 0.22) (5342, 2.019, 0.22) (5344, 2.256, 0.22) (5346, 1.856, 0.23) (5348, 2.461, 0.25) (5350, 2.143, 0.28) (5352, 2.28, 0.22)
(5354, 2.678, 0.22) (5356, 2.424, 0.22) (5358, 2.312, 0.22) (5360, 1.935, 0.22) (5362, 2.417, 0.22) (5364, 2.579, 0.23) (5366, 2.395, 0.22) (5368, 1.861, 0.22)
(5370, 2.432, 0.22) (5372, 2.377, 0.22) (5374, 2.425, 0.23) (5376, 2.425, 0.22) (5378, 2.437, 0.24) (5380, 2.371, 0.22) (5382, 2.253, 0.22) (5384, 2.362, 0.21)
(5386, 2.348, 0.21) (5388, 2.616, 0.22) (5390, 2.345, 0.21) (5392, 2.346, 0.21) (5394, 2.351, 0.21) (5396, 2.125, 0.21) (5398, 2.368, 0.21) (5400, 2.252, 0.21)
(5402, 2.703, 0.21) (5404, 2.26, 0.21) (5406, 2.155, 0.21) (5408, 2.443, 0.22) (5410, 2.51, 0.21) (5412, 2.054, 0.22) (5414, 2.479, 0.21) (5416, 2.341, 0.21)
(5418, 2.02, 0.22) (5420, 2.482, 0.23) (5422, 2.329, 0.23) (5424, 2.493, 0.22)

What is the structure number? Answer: 0.00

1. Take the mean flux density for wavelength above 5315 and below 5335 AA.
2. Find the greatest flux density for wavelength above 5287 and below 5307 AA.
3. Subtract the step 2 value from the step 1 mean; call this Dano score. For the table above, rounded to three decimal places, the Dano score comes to -0.310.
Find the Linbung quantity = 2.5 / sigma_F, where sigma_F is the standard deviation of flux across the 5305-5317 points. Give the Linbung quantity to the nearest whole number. 8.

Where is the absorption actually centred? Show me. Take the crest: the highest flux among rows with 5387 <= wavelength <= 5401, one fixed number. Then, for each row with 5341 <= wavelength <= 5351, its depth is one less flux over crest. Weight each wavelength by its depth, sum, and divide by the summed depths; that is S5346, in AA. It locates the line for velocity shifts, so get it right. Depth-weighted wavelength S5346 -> 5345.6 AA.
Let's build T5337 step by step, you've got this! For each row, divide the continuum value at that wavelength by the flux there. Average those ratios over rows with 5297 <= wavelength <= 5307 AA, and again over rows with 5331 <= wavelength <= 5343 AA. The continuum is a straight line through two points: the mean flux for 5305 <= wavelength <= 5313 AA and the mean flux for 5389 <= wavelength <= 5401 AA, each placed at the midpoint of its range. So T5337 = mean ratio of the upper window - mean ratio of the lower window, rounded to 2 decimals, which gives 0.07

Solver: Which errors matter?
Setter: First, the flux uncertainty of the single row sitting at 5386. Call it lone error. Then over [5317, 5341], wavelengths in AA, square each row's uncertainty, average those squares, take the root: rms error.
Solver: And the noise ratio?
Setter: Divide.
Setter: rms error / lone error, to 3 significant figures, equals 1.04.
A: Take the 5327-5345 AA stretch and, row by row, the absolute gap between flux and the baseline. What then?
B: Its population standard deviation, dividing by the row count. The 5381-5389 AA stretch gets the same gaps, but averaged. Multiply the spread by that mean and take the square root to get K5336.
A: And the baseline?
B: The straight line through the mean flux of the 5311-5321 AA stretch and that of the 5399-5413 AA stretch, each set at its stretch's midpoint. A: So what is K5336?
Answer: 0.094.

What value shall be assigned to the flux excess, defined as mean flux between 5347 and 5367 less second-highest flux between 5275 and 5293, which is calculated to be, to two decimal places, -0.17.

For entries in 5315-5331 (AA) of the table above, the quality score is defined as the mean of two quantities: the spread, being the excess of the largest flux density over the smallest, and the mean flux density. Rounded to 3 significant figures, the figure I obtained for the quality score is 1.42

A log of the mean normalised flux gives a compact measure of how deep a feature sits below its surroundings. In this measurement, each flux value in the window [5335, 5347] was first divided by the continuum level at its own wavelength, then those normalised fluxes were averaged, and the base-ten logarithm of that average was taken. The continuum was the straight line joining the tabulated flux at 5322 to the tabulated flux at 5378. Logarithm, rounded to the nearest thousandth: -0.085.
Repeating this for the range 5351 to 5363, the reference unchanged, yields -0.034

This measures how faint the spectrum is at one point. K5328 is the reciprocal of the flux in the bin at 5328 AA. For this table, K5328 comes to 0.449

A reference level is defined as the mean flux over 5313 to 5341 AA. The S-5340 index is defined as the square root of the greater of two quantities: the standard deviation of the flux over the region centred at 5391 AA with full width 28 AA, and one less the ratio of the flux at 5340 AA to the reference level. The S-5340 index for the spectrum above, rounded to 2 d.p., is 0.38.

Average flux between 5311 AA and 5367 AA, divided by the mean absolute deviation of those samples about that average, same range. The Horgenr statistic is 14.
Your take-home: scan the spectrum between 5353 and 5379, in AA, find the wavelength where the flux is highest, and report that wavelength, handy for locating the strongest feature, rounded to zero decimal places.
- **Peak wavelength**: 5354 AA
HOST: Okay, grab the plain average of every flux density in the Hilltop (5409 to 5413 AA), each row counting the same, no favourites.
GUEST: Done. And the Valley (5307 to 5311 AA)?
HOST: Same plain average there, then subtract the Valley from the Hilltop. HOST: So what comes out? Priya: 0.12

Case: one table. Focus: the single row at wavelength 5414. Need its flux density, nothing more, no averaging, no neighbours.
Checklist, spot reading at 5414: 2.479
